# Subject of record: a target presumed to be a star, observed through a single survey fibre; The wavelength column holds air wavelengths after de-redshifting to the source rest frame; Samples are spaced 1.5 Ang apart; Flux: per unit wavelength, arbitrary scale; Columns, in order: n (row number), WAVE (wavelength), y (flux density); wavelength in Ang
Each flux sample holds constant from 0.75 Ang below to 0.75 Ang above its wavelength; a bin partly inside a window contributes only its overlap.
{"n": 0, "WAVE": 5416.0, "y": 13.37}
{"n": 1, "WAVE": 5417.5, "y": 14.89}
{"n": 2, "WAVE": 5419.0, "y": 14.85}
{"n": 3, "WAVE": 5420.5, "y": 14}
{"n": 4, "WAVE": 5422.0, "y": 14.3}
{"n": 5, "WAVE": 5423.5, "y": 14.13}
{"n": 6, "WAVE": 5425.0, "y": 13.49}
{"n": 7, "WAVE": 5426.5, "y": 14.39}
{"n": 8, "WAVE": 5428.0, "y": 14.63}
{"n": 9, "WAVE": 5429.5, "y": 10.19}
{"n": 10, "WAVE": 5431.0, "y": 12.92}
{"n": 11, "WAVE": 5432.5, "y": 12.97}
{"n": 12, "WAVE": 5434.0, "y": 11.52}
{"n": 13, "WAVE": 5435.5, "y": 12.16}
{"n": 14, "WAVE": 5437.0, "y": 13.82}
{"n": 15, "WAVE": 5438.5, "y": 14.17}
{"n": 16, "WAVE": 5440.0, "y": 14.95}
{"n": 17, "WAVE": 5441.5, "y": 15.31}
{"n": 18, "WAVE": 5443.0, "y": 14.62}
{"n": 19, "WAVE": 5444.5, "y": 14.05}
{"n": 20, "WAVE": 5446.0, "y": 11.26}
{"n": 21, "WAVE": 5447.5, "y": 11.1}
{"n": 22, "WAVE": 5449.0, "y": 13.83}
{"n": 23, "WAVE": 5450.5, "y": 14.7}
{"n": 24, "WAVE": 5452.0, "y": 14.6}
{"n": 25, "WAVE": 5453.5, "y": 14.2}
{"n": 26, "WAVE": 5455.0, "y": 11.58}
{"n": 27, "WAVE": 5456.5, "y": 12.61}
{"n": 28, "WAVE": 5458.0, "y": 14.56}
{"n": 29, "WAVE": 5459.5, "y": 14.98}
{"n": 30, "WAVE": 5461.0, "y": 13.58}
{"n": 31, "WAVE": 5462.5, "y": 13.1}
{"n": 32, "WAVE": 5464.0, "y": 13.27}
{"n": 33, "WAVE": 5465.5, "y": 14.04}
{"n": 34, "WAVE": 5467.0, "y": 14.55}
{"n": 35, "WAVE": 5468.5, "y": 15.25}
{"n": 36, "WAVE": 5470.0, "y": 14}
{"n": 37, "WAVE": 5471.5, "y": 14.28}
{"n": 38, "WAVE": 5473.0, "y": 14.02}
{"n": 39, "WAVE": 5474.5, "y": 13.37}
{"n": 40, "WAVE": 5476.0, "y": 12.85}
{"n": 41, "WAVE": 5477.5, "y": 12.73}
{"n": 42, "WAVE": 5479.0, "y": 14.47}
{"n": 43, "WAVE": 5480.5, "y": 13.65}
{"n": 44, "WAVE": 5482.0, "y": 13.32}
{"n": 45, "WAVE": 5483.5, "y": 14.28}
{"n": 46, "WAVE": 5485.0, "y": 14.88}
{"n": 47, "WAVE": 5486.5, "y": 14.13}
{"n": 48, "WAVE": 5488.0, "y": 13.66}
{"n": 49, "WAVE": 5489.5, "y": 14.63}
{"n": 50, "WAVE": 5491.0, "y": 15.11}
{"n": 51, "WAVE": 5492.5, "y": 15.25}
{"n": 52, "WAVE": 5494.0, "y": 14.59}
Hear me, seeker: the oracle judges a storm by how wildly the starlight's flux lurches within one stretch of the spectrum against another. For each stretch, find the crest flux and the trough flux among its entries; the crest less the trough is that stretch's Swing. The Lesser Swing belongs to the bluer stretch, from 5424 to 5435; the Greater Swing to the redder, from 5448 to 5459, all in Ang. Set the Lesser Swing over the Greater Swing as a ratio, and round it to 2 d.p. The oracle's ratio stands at 1.42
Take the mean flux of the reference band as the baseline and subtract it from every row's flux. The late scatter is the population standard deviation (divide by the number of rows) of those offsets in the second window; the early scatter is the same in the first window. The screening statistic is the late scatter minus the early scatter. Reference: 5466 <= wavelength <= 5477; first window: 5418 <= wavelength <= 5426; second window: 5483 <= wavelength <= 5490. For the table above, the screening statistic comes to 0.0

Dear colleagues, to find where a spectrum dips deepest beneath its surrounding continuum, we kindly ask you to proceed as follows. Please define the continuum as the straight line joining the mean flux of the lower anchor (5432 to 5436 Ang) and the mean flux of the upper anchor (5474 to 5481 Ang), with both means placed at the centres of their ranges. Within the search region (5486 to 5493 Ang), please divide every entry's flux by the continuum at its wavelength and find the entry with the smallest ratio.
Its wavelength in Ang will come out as 5488.0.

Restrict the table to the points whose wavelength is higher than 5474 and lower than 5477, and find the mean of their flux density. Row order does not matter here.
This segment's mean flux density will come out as 13.1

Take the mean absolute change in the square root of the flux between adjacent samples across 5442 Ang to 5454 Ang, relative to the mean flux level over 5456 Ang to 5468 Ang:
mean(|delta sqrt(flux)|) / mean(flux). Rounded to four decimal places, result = 0.0109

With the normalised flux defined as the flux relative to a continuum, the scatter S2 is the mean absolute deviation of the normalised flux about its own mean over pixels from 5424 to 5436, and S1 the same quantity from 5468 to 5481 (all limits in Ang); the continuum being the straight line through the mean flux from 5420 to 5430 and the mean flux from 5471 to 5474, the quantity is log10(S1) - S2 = -1.4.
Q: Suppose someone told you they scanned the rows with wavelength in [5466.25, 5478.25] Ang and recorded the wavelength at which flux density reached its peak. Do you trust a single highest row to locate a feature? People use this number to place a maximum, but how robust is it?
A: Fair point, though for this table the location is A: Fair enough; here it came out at 5468.5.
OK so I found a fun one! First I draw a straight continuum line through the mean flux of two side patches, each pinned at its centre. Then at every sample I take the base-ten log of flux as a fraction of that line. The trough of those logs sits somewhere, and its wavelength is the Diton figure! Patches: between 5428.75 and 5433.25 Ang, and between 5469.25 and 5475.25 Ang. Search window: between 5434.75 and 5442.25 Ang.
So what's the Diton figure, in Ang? 5435.5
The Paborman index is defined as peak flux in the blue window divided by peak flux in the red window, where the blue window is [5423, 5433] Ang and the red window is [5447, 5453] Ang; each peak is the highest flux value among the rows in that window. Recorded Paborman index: 1.00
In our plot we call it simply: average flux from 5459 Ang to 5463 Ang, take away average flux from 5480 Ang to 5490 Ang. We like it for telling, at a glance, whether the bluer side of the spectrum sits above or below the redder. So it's -0.2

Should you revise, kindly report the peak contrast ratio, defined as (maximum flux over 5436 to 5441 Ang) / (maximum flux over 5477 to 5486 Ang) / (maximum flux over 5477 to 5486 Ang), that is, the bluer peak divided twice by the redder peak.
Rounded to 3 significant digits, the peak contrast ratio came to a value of 0.0675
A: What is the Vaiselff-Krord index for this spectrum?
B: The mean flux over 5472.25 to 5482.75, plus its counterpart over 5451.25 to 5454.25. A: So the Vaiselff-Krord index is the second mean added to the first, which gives 27.9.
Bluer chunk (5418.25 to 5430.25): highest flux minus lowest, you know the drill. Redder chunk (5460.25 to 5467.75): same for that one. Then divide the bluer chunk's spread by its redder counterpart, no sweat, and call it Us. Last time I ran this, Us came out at 3.2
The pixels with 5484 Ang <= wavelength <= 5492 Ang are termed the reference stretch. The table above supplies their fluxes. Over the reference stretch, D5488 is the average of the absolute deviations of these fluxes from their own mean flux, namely 0.47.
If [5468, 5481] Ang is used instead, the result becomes 0.62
